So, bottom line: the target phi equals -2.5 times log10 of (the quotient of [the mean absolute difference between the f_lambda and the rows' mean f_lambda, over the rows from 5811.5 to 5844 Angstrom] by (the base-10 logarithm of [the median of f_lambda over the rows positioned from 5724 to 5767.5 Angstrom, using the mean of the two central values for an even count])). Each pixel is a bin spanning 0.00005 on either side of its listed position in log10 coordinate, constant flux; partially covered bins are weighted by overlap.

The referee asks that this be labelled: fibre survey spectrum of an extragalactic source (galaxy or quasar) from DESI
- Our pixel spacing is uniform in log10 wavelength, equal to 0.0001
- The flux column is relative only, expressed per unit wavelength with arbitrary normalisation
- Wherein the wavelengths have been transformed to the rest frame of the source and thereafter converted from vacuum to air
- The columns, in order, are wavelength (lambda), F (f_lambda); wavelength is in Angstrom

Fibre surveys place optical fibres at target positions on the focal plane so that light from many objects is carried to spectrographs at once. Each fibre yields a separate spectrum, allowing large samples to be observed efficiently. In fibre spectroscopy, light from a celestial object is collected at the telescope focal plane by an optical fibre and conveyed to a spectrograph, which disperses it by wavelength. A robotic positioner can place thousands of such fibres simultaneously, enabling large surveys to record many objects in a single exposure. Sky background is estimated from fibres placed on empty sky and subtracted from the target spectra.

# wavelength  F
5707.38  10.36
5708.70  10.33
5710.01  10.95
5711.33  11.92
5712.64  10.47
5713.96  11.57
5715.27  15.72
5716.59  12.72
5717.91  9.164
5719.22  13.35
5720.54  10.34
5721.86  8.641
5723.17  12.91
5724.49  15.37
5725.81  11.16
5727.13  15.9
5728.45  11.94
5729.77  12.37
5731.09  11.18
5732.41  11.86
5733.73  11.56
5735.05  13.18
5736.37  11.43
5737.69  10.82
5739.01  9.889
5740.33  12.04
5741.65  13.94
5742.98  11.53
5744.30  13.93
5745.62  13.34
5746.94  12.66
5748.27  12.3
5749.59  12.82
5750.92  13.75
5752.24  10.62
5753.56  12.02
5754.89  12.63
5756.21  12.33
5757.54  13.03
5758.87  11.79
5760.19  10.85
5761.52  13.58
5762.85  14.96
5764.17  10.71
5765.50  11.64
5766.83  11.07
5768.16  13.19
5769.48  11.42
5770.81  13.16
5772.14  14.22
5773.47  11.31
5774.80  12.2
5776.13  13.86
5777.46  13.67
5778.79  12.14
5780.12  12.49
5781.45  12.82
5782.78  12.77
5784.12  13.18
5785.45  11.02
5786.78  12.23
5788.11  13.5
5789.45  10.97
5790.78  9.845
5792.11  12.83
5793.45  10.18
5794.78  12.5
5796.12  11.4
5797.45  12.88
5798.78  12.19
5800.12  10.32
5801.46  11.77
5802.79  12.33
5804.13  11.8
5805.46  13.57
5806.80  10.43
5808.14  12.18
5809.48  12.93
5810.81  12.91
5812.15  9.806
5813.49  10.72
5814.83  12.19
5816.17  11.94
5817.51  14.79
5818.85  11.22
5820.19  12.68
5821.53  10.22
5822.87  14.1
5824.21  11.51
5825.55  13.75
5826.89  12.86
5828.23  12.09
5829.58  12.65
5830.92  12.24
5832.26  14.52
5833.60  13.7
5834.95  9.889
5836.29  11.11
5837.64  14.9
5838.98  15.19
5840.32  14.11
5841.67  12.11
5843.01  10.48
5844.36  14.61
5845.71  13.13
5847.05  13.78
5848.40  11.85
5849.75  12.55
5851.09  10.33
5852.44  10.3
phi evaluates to -0.25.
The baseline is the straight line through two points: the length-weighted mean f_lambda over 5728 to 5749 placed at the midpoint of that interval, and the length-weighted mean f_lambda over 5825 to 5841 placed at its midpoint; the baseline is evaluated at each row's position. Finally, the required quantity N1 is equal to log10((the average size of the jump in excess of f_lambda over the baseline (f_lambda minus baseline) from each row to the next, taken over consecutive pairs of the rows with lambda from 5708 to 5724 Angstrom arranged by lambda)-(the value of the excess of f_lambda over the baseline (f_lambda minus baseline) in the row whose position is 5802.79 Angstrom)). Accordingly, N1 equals 0.48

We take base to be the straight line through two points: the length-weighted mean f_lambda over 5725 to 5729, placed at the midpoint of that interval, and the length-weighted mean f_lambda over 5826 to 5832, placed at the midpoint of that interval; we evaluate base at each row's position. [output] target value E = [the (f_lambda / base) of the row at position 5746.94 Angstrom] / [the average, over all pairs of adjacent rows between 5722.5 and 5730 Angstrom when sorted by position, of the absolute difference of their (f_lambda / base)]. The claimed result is 4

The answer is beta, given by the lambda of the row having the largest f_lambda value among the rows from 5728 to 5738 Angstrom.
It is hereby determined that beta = 5735.05 Angstrom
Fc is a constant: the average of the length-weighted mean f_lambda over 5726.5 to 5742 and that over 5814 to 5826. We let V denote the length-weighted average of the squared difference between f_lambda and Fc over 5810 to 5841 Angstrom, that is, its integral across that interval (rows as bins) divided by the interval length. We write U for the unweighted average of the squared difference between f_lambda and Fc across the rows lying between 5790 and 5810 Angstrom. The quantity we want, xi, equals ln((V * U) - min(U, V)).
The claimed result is 0.8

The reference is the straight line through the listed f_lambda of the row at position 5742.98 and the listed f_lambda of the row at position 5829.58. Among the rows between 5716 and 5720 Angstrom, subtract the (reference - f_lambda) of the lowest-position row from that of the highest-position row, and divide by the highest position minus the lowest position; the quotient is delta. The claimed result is -0.2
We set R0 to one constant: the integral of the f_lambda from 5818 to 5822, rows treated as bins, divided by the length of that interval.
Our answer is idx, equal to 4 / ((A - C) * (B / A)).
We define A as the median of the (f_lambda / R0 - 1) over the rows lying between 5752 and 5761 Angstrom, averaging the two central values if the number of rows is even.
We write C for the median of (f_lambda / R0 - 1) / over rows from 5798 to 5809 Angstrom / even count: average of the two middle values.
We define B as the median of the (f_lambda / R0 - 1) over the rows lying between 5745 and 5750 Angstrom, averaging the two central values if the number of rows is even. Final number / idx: 582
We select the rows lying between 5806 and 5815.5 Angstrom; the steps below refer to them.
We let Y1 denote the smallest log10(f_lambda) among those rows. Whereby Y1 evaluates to 0.99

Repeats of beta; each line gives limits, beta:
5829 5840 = 5838.98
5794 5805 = 5797.45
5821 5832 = 5822.87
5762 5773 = 5762.85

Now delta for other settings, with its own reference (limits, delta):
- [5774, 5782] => -0.1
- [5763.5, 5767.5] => -0.1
